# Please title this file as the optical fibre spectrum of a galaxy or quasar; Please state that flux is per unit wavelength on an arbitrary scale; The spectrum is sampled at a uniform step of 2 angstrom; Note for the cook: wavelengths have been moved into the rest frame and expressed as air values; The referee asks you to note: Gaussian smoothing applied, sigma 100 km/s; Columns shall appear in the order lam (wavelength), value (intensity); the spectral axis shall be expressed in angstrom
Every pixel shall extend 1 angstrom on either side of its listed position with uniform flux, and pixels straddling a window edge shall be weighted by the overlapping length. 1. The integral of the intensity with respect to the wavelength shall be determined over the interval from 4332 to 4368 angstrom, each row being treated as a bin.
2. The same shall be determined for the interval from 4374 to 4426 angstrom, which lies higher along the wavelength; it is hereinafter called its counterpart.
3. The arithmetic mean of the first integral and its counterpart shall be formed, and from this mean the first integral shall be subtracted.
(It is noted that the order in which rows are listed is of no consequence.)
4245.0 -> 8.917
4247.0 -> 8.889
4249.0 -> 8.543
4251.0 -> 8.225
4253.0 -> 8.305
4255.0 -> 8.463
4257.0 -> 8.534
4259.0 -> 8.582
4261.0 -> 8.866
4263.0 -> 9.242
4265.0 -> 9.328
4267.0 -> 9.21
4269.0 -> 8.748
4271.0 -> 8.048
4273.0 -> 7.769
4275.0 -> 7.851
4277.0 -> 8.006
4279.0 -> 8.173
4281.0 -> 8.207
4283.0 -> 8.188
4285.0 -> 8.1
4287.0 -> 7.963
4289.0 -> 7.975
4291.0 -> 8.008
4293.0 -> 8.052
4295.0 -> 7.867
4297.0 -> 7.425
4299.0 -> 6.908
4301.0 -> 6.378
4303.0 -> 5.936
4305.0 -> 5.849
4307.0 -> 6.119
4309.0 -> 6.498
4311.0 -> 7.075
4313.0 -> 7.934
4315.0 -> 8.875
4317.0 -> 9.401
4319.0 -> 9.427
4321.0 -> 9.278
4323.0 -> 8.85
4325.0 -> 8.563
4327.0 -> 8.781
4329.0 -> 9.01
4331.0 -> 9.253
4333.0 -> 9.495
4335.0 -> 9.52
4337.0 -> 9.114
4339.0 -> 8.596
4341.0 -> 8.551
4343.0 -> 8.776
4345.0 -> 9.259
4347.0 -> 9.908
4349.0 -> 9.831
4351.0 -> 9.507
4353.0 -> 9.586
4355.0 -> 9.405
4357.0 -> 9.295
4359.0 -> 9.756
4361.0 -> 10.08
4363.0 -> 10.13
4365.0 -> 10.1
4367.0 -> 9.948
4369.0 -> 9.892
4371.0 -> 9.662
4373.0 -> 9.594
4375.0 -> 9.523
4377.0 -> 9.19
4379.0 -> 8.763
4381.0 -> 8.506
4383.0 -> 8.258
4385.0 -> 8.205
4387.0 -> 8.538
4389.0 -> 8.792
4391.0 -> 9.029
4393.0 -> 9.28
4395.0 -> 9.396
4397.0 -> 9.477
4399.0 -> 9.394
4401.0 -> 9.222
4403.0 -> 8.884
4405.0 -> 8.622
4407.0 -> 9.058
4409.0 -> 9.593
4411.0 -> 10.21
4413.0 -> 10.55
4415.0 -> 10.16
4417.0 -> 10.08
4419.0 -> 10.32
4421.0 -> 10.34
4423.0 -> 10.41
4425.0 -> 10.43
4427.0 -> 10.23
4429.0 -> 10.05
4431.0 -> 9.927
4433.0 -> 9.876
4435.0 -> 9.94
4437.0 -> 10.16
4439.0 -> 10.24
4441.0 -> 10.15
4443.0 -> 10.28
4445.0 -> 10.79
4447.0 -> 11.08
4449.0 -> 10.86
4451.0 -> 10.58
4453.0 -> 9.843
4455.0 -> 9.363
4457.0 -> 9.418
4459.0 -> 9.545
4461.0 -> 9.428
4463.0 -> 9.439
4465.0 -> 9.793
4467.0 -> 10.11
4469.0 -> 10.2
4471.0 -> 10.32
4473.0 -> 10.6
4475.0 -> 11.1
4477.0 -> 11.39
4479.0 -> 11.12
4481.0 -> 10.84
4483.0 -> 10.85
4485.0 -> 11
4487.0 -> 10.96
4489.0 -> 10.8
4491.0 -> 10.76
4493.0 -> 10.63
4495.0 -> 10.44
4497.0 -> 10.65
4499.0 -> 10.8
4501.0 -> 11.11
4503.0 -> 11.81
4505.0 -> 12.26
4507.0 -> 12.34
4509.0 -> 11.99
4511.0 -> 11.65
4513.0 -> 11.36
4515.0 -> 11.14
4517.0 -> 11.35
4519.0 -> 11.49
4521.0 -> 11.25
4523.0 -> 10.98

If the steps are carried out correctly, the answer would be 73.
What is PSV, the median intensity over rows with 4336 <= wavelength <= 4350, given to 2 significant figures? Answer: 9.1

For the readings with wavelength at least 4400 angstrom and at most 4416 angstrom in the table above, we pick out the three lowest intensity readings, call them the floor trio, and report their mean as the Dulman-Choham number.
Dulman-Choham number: 8.9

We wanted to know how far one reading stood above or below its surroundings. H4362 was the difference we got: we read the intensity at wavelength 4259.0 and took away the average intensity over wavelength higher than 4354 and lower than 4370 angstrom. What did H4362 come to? -1.2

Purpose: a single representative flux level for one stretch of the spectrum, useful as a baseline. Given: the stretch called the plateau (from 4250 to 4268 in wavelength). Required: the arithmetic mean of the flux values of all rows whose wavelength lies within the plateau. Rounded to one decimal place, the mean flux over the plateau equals 8.8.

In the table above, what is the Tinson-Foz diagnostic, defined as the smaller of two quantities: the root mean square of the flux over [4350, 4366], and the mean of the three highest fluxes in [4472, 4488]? 9.7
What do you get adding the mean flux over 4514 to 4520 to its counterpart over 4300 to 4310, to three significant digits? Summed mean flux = 17.5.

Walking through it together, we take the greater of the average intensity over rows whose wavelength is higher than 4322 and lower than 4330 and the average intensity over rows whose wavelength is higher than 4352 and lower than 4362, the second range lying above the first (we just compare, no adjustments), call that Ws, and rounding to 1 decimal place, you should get 9.6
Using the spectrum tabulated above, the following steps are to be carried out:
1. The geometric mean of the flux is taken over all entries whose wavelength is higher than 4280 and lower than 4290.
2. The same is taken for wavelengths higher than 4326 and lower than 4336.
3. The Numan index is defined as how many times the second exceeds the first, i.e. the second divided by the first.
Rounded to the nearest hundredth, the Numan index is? 1.14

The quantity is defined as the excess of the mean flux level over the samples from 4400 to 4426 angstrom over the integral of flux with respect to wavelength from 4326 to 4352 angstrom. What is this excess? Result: -229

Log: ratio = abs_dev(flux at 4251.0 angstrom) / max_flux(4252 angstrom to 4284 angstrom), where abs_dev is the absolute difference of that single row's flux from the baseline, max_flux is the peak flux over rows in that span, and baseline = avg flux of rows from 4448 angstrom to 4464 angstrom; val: 0.170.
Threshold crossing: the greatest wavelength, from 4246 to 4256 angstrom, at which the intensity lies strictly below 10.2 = 4255.0 angstrom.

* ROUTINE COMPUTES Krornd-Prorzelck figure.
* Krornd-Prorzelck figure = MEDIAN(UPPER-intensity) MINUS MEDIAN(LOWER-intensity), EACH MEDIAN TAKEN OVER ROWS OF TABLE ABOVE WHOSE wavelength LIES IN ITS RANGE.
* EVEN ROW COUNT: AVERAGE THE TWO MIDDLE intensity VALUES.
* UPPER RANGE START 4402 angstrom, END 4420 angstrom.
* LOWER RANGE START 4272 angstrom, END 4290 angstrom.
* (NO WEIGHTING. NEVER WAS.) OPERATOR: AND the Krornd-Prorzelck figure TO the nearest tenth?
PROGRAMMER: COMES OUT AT 2.1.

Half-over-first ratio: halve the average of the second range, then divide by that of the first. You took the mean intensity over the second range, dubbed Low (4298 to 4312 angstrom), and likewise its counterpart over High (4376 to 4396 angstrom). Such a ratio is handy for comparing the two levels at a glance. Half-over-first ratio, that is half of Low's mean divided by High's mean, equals 0.36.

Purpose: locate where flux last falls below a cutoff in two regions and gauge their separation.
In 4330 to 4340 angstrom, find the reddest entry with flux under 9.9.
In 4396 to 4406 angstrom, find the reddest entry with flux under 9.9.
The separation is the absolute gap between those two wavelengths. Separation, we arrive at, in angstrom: 66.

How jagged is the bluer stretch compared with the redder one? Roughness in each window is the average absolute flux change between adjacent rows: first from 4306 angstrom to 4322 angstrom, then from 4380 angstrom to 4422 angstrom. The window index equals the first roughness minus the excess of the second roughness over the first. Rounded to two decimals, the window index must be 0.73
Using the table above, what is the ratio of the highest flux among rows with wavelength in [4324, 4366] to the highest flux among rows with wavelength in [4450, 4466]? 0.957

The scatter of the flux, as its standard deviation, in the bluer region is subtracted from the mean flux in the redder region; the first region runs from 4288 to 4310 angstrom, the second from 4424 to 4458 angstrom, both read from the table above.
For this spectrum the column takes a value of 9.3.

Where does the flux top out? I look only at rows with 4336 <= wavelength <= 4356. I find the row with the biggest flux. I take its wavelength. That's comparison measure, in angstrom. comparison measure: 4347.0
